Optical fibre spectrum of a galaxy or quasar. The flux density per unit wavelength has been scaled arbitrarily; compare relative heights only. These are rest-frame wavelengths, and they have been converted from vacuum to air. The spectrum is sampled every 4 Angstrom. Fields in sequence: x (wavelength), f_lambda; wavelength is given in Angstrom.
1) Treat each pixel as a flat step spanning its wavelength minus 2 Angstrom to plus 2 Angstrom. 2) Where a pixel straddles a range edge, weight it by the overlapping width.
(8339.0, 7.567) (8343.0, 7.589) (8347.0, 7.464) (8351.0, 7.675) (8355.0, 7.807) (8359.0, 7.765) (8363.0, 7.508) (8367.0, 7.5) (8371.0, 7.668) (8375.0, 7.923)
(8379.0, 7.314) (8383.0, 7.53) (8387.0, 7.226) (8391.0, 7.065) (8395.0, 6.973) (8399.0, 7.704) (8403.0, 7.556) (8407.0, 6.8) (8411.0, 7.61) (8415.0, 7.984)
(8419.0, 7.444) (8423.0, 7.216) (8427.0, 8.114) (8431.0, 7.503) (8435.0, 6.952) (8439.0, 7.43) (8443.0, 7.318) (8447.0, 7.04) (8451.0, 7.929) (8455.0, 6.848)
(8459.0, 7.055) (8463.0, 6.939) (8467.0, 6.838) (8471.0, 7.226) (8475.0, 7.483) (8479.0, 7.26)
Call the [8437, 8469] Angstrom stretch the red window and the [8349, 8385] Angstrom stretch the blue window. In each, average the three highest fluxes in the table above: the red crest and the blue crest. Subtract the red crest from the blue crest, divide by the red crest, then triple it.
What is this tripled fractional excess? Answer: 0.11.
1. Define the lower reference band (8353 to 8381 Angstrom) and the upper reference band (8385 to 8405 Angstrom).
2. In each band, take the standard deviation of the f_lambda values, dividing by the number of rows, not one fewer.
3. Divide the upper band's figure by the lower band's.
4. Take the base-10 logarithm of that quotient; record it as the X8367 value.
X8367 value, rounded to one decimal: 0.2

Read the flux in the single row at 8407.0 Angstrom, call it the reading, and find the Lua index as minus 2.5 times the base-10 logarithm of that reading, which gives -2.08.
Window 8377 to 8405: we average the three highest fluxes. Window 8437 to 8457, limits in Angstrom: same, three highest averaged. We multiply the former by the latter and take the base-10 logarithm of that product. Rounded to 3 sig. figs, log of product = 1.76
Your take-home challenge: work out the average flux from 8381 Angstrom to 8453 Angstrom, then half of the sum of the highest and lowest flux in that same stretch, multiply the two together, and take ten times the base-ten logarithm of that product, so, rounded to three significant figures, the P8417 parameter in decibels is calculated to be 17.4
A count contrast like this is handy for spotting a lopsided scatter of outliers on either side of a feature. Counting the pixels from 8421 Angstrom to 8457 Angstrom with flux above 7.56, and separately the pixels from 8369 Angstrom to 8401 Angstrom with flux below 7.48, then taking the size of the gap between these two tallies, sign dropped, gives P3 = 2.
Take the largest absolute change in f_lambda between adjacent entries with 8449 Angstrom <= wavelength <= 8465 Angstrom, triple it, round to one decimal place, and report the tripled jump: 3.2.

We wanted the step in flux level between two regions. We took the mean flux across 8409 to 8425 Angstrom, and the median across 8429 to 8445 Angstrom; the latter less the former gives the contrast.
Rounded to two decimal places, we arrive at -0.19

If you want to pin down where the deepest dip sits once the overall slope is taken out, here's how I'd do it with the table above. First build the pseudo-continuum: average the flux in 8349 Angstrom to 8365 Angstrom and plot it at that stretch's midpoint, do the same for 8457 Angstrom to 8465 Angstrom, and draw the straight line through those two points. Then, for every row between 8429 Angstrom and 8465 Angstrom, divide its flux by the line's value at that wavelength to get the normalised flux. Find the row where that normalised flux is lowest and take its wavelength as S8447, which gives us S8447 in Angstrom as 8435.0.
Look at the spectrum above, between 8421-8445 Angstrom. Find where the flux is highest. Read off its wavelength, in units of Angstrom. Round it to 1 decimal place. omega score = 8427.0 Angstrom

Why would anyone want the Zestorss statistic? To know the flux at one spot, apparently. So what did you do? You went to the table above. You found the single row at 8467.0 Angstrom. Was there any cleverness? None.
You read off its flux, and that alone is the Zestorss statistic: 6.838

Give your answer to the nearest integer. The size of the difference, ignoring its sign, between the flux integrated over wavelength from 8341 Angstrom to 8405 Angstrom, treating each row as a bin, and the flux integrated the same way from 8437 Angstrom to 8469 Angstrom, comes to 251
